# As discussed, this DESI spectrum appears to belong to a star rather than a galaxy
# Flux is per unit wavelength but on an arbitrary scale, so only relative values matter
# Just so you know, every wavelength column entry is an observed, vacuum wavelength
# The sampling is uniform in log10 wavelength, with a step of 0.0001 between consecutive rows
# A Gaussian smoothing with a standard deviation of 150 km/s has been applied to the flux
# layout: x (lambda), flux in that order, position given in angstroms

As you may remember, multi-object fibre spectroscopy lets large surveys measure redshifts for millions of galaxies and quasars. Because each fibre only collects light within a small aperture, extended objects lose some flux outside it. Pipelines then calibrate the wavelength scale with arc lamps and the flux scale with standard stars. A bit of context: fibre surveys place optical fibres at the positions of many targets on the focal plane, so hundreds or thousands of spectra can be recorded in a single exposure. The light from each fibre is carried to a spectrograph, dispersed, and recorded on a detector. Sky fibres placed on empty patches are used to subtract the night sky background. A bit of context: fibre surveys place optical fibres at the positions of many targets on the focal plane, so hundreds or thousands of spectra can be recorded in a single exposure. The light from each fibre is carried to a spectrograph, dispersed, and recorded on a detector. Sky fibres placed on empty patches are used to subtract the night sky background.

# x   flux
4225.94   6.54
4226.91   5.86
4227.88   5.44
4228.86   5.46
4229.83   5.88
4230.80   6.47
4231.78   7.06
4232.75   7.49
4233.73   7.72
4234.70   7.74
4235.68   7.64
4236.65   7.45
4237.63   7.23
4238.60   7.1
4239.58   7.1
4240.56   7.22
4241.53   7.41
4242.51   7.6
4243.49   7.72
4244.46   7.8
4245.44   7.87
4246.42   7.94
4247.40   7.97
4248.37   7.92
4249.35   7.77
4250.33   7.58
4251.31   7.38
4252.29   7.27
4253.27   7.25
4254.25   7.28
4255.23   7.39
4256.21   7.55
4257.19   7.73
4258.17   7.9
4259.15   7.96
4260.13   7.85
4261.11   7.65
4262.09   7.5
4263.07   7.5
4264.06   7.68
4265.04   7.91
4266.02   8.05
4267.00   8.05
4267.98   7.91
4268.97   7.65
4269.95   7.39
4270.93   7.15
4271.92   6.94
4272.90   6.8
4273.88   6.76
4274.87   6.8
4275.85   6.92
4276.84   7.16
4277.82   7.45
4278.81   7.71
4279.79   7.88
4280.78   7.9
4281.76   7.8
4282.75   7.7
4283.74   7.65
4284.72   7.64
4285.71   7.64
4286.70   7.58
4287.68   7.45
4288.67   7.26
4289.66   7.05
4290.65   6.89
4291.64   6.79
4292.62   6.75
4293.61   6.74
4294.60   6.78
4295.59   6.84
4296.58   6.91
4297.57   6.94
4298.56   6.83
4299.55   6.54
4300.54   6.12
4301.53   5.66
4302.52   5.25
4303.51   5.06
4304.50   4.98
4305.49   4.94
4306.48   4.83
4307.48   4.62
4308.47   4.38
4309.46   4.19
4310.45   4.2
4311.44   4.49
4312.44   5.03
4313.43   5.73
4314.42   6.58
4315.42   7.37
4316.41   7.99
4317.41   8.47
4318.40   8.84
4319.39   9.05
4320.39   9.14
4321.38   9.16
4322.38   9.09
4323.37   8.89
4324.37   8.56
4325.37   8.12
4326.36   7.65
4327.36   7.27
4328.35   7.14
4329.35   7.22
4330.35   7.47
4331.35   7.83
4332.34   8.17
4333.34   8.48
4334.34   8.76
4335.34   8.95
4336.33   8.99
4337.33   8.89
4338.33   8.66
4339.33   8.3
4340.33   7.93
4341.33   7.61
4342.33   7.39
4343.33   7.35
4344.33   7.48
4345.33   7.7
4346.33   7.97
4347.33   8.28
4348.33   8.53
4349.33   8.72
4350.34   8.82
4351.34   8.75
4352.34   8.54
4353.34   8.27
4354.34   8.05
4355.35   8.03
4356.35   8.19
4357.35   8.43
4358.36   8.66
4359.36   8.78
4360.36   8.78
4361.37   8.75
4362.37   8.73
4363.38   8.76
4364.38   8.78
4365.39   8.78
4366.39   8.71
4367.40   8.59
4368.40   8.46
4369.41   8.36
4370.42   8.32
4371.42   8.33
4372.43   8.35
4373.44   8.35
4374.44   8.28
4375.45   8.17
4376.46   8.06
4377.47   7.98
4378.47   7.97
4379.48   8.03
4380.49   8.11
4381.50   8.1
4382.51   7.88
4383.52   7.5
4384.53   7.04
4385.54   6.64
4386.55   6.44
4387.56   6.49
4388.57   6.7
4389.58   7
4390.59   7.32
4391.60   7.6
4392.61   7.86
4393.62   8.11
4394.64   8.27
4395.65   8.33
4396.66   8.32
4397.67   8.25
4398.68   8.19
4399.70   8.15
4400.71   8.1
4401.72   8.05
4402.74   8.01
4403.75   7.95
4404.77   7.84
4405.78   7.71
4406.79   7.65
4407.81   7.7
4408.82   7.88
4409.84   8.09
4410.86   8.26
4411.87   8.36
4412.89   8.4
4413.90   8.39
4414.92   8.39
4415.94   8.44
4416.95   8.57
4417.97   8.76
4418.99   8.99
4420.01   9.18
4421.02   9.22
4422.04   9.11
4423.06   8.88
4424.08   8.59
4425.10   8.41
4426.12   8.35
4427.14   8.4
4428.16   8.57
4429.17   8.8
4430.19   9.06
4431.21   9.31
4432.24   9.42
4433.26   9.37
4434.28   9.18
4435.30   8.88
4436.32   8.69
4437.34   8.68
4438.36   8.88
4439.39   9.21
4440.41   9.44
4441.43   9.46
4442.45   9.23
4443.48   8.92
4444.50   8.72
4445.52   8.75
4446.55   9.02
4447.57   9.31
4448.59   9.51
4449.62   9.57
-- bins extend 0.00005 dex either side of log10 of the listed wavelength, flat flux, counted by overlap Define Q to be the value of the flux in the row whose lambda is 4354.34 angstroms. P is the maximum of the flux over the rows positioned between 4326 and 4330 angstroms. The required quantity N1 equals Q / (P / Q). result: 8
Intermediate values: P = 7.65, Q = 8.05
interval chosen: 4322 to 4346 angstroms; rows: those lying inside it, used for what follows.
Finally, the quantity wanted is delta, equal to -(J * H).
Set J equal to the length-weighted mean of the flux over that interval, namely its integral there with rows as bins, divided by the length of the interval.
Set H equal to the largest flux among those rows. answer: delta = -73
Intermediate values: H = 9.09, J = 8.1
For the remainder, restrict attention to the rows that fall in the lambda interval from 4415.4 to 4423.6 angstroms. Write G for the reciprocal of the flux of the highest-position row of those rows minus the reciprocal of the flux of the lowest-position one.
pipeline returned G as -0.006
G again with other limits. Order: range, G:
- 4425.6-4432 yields -0.012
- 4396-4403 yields 0.005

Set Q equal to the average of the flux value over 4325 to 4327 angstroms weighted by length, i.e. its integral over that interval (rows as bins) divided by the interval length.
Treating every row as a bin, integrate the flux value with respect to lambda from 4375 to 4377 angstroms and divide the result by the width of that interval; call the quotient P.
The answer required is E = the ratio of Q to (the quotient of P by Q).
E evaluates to 7.59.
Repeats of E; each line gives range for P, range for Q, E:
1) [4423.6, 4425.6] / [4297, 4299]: 5.58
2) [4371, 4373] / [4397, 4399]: 8.19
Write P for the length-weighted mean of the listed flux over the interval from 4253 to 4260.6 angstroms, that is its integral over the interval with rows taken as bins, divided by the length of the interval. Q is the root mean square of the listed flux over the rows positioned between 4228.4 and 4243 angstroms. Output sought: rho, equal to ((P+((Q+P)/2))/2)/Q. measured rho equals 1.05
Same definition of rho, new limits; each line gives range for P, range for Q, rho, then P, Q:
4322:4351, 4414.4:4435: 0.94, 8.1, 8.9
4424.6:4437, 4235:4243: 1.16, 8.9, 7.3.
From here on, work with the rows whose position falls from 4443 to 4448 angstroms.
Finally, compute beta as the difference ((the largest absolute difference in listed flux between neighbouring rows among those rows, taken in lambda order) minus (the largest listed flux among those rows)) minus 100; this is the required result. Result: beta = -109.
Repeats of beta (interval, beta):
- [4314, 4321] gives -108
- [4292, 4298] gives -107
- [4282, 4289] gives -108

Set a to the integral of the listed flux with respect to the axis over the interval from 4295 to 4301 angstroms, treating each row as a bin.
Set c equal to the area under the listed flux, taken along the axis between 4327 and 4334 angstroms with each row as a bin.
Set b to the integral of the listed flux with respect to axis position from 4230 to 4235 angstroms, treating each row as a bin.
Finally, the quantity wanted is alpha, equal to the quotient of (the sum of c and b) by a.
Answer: 2.2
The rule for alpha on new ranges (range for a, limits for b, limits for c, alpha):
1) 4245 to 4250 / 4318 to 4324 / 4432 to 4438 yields 2.7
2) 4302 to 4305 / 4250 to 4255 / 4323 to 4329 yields 5.5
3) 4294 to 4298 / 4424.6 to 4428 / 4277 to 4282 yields 2.4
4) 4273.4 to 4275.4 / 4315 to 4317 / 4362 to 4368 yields 5.0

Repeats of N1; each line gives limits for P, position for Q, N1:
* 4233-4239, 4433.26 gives 11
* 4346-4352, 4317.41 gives 8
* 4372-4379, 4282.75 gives 7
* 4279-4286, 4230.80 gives 5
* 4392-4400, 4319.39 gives 10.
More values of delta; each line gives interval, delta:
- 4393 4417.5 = -70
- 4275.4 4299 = -57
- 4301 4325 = -60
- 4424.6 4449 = -85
